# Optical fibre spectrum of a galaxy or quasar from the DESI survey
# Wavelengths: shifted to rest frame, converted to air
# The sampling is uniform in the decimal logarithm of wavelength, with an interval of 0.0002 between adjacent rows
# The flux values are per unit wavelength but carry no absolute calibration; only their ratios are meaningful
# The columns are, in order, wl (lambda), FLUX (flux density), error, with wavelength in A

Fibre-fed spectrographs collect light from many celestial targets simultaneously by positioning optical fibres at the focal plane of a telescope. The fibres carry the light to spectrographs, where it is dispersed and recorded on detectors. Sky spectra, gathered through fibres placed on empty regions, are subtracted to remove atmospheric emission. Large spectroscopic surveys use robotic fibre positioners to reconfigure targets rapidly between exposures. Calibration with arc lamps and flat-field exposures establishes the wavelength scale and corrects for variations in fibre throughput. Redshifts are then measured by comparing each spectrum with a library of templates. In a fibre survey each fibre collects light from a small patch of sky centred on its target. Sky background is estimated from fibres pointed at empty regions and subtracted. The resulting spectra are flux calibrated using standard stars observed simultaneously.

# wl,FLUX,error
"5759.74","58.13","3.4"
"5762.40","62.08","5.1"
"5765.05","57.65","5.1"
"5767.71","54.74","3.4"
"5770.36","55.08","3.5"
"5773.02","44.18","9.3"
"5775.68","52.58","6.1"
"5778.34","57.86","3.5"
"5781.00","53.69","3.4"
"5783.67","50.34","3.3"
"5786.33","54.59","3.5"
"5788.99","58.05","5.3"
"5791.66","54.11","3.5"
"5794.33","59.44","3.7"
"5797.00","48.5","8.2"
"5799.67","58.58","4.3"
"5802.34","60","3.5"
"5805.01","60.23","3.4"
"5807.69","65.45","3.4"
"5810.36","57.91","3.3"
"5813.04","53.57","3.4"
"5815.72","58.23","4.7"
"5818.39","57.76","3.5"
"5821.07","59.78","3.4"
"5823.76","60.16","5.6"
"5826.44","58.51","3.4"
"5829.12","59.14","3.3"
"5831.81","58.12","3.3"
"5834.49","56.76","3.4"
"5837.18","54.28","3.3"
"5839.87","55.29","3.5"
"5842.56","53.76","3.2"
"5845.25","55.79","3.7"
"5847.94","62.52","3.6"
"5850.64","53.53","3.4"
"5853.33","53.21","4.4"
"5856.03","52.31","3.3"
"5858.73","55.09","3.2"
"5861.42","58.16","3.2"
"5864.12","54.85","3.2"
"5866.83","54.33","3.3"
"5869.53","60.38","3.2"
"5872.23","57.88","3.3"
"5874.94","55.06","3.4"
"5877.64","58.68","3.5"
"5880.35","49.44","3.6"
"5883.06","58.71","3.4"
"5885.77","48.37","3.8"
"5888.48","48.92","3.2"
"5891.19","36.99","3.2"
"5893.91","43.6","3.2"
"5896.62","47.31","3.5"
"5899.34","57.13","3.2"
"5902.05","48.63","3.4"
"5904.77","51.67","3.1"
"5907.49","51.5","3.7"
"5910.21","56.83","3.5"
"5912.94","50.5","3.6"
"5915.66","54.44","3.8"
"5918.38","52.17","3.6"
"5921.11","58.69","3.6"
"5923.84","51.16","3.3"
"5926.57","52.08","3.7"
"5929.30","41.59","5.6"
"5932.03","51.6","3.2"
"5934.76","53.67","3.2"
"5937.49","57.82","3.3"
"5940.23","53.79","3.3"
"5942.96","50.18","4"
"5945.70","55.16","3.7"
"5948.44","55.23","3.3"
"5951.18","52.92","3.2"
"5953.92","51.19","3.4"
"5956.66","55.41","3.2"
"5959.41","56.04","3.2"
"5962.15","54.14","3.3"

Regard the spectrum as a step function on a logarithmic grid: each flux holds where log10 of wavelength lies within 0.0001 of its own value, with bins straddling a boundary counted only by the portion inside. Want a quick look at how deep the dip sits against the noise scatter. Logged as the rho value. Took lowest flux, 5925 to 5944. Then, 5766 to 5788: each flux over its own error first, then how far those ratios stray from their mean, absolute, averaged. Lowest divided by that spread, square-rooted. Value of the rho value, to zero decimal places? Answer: 3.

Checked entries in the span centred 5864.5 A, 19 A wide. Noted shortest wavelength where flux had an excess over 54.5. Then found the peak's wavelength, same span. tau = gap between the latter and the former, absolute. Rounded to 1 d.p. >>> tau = 10.8 A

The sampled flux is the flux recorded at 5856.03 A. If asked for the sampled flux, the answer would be 52.31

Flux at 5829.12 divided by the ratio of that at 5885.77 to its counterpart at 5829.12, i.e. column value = 72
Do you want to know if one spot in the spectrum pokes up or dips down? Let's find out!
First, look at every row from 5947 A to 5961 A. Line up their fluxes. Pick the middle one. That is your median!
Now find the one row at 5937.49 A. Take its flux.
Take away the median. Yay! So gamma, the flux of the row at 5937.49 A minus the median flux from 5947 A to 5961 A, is 3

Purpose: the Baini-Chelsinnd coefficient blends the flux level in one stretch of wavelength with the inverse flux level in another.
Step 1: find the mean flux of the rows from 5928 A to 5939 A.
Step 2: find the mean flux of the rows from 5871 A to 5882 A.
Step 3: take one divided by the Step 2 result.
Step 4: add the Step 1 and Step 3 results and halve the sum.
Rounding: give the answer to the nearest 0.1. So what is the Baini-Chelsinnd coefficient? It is 25.6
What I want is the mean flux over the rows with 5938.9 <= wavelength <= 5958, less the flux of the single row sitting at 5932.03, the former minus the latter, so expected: 1.8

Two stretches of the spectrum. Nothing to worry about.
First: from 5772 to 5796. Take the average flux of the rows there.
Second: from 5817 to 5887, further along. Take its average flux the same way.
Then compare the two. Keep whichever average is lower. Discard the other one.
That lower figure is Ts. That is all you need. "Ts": 53.9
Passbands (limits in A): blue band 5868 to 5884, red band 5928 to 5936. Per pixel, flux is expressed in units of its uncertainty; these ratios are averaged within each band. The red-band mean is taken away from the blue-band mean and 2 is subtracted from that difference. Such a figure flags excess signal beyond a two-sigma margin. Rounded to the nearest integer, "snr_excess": 1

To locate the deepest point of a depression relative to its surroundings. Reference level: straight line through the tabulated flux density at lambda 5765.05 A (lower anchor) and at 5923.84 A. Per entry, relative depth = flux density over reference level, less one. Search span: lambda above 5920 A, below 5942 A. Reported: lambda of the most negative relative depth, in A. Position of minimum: 5929.30 A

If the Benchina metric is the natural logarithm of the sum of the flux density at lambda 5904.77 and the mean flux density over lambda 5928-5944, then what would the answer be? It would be 4.64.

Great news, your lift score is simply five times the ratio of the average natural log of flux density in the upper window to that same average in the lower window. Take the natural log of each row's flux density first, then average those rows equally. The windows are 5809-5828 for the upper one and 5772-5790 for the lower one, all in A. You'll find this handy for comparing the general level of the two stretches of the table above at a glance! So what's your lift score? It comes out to 5.12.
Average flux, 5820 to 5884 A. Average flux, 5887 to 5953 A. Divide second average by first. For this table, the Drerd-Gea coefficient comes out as 0.91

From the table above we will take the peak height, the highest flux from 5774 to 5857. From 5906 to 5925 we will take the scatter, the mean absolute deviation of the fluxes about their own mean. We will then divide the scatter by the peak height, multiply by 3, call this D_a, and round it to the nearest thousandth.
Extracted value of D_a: 0.119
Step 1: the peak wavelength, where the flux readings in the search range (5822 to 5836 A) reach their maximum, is 5823.76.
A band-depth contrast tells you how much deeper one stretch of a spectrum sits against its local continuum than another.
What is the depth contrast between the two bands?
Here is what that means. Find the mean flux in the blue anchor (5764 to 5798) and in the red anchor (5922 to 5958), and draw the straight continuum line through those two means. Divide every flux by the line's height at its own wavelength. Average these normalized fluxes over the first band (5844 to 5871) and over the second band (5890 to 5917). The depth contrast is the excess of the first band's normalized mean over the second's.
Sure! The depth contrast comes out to 0.11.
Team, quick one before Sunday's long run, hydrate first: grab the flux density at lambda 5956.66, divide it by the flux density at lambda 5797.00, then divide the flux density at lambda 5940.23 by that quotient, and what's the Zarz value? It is 47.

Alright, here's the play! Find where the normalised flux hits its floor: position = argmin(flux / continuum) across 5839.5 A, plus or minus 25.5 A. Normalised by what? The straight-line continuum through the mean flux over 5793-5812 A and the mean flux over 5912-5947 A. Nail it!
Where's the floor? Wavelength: 5856.03 A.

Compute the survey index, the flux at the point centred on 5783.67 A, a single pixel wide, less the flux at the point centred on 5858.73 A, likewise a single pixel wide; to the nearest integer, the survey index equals -5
